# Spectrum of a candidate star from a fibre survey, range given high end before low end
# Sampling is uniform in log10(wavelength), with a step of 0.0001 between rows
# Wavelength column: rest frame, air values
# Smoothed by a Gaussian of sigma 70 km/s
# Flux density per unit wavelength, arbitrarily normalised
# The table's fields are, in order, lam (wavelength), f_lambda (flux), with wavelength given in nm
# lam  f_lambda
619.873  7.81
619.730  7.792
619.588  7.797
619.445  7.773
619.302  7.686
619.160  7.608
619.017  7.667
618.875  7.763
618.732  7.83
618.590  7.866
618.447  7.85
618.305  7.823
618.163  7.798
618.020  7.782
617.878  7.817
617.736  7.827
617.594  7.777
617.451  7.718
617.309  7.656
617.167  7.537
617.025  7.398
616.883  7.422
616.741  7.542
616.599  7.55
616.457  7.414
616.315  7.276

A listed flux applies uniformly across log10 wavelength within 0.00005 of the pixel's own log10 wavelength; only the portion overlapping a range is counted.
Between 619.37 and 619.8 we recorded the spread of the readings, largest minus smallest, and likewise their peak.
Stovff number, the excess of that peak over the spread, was 7.77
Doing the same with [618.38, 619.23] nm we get 7.61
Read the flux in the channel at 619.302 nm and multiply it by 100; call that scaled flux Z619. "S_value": 769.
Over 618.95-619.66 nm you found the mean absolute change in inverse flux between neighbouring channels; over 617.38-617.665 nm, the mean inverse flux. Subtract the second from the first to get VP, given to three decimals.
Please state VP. -0.128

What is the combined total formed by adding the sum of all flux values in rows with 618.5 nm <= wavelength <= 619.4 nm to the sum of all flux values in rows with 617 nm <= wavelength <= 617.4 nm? 69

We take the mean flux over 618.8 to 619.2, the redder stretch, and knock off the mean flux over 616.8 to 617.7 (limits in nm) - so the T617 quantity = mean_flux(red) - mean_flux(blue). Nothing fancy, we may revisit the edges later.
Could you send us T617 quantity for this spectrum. 0.09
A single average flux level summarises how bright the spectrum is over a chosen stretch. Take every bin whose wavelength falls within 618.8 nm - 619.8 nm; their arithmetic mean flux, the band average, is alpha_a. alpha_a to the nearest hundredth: 7.73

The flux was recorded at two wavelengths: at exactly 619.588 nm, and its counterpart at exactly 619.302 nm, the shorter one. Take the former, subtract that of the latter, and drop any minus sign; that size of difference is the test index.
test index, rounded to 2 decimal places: 0.11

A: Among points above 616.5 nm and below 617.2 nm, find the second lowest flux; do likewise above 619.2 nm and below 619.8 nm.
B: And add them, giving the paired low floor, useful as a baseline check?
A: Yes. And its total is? 15.2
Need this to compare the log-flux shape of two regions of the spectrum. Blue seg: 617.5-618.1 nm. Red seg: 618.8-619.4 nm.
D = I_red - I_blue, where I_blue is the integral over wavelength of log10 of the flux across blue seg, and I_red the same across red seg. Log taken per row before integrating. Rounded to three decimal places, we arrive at -0.003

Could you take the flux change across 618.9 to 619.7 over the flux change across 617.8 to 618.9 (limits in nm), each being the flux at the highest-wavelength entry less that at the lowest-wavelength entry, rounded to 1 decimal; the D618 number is -2.4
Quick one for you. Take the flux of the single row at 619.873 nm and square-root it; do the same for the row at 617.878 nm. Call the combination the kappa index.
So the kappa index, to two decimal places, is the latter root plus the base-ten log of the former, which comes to 3.24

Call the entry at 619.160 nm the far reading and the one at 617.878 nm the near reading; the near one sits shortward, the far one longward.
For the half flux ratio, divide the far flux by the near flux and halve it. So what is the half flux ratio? 0.487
